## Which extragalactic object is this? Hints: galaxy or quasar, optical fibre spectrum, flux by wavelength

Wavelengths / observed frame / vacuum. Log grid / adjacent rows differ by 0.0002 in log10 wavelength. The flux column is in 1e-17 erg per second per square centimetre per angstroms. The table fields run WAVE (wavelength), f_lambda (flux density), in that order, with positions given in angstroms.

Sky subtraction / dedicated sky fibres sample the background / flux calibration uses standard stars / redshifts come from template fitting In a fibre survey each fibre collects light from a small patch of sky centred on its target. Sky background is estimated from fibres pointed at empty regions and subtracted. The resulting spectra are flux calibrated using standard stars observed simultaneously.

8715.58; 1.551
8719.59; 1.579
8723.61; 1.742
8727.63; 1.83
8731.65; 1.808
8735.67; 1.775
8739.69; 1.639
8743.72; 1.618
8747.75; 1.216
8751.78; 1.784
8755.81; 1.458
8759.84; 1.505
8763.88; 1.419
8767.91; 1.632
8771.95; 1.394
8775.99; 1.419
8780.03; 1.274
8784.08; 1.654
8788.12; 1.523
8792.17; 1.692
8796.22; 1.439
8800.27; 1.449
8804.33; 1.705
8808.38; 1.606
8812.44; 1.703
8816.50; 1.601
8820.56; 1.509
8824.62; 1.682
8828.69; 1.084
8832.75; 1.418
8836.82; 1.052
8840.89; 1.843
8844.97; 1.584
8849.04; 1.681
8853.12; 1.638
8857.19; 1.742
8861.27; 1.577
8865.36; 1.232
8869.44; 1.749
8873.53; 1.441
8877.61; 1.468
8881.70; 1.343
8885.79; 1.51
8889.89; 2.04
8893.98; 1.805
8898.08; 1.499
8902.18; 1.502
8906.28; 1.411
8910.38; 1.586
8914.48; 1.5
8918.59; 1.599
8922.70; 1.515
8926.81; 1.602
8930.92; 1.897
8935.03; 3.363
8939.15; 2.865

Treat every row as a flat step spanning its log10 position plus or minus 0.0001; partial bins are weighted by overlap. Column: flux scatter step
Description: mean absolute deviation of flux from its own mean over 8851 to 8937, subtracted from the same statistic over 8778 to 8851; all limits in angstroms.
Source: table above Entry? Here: -0.08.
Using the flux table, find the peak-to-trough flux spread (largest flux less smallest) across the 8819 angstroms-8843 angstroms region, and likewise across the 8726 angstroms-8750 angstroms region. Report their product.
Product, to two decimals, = 0.49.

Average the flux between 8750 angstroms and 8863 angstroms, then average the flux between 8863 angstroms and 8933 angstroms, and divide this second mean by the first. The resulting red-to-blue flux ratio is 1.02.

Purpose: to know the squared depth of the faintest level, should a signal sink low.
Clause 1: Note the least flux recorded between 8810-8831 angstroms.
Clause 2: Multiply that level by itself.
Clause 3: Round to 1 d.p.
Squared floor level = 1.2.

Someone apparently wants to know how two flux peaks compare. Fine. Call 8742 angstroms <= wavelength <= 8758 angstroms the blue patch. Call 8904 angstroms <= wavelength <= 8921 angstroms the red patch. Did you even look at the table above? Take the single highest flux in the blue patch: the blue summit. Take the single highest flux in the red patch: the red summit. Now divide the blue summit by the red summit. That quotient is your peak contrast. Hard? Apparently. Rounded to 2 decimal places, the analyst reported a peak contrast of 1.12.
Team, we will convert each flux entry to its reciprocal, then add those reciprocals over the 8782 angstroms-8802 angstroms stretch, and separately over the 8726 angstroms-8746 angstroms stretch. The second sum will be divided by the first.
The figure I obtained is 0.89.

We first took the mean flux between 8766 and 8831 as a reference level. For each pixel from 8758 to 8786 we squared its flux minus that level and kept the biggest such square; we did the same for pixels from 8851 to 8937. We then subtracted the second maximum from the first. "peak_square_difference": -3.3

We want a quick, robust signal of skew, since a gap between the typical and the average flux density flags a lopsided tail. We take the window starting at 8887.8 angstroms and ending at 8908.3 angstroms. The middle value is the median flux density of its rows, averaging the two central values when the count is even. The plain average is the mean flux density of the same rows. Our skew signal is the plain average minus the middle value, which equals 0.15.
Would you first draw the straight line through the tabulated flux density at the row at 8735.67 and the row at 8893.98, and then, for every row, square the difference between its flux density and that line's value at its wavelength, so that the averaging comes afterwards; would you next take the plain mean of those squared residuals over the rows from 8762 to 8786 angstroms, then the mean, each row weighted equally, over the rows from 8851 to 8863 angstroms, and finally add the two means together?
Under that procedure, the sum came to 0.14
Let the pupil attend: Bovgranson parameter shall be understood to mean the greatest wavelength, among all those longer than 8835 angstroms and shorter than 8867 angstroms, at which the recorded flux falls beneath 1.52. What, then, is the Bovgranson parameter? 8865.36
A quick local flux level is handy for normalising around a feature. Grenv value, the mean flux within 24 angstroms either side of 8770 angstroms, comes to 1.50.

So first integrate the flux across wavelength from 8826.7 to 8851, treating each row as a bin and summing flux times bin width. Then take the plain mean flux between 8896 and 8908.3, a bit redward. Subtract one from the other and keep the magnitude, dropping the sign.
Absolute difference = 34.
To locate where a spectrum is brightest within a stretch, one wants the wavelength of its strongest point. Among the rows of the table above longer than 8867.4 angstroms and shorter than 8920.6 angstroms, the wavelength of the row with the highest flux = 8889.89 angstroms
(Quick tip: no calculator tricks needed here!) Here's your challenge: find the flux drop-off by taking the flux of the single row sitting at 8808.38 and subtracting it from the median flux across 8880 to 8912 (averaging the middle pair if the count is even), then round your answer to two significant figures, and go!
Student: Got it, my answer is -0.10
